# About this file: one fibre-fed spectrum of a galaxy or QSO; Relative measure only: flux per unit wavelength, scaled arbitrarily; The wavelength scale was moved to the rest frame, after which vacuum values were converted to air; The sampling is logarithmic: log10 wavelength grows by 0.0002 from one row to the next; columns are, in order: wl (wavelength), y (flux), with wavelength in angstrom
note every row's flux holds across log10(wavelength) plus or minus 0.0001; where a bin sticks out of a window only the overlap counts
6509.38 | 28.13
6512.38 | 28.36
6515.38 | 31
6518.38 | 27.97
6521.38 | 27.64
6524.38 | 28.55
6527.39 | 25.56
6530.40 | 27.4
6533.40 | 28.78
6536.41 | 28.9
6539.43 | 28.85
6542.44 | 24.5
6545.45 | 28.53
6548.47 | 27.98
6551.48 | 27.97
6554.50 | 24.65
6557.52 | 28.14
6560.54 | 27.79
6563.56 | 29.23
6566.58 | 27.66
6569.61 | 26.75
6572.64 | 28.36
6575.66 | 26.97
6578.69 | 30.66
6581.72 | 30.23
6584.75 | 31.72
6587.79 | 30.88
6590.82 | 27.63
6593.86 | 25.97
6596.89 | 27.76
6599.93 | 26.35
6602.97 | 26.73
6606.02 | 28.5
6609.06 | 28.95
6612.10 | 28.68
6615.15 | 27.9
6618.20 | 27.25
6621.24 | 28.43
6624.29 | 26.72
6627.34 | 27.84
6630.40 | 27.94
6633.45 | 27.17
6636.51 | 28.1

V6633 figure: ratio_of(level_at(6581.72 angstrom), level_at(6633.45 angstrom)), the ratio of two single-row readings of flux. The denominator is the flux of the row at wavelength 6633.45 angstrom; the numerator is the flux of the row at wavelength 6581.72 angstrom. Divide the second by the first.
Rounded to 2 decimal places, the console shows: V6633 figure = 1.11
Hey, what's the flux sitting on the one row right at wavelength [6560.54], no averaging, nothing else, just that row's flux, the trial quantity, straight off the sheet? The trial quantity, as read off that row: 27.79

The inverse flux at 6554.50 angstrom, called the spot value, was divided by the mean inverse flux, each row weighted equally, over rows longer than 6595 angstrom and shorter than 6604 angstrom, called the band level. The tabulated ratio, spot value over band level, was 1.09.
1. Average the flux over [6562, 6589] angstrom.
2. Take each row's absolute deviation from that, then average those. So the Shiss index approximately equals 1.5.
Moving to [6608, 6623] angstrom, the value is 0.5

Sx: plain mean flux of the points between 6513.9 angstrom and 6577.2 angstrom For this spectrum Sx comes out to 27.8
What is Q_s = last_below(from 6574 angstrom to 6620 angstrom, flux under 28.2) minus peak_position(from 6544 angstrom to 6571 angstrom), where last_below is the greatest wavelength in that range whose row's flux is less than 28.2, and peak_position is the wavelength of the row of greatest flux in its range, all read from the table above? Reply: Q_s 54.6 angstrom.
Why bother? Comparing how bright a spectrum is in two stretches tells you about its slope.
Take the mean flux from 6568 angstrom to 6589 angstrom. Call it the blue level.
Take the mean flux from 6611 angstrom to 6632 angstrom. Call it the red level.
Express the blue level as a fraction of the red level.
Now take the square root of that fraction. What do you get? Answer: 1.03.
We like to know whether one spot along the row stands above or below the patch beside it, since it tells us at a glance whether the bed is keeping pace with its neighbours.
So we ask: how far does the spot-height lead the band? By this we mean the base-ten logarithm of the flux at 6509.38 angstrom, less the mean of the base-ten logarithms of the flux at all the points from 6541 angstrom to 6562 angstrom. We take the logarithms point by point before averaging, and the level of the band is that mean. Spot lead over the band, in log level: 0.017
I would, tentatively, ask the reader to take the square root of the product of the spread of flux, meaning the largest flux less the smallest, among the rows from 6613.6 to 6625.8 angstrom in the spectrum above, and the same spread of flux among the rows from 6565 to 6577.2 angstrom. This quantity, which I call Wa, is 1.7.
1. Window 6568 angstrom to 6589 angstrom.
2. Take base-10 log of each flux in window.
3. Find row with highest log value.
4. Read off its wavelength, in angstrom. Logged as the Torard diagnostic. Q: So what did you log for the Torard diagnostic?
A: 6584.75 angstrom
